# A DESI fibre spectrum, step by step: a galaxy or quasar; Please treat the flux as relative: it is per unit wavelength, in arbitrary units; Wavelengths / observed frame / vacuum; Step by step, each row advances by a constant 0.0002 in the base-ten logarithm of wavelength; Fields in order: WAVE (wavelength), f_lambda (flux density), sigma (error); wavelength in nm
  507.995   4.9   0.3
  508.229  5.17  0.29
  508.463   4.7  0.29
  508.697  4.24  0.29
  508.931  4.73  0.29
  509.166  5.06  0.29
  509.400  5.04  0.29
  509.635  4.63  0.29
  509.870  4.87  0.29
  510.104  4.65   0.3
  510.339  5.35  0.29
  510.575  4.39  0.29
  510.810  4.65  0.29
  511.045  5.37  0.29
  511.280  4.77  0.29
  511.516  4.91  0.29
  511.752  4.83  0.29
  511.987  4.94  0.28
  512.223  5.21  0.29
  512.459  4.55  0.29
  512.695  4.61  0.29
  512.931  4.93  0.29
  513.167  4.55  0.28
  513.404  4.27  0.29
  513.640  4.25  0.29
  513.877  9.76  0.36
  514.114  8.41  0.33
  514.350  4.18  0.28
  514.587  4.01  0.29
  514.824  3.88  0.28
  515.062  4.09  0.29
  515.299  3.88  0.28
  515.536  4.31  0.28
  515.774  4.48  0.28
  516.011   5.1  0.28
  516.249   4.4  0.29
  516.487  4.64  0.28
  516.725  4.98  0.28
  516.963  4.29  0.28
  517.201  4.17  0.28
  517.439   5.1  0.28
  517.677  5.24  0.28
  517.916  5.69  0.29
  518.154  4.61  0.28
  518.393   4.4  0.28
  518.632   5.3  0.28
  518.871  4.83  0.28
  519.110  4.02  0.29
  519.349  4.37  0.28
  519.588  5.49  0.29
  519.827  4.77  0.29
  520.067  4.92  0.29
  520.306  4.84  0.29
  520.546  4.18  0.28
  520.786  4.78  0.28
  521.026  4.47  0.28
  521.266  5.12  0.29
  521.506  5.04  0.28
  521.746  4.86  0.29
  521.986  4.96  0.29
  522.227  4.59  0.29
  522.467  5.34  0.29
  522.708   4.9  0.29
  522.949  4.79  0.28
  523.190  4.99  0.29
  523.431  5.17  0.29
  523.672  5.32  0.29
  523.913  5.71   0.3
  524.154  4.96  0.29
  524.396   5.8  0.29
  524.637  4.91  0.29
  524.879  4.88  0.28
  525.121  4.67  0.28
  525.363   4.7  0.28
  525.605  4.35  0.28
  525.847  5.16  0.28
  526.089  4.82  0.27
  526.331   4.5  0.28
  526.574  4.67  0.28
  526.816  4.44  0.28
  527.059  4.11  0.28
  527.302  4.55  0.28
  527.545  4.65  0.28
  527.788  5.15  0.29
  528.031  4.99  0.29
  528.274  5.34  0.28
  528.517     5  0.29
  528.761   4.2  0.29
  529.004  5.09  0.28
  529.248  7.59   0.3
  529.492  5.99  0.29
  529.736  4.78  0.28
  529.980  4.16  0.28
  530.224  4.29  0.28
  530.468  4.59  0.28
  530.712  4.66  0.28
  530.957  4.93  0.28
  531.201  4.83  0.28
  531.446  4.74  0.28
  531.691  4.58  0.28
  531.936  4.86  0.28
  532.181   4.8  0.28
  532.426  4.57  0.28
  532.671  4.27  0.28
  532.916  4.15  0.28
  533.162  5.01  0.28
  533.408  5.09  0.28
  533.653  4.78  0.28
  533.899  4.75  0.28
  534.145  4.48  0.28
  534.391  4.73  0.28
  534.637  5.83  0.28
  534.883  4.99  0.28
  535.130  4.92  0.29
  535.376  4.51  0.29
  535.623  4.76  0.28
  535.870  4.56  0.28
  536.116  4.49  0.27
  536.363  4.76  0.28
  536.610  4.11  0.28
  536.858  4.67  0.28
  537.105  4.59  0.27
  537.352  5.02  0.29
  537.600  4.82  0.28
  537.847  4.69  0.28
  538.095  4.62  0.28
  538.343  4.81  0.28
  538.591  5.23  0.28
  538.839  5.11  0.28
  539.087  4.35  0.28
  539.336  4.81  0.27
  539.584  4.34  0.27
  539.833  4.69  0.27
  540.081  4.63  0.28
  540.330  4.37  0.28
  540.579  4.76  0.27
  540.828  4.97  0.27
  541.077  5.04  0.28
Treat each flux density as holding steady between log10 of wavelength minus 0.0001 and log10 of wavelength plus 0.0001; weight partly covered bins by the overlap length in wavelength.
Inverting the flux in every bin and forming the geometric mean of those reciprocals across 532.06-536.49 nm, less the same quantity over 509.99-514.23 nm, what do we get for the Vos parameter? 0.015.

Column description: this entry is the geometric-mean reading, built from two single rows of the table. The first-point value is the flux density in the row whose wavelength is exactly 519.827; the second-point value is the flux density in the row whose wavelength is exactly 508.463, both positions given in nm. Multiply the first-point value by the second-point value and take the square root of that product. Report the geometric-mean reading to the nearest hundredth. 4.73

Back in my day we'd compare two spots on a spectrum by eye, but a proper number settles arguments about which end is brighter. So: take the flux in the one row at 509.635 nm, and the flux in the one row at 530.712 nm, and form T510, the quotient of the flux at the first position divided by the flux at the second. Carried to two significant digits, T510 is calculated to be 0.99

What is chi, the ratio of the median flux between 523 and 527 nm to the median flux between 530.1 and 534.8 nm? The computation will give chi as 1.03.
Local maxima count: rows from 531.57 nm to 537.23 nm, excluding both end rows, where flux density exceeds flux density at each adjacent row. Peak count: 6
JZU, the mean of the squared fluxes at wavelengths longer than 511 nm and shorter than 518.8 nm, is 25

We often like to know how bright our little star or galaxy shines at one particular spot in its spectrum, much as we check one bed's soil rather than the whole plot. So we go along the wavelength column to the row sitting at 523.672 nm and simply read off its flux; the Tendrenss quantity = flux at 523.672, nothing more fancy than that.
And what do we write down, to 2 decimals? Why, 5.32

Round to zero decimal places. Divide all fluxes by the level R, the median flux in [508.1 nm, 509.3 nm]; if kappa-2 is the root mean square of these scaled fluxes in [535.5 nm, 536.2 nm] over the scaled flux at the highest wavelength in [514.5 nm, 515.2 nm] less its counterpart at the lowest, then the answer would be 58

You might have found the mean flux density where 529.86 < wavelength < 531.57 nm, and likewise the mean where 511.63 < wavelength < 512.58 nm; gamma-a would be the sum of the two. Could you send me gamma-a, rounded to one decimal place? 9.5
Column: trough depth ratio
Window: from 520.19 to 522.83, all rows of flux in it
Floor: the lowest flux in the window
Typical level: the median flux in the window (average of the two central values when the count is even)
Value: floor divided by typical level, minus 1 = -0.14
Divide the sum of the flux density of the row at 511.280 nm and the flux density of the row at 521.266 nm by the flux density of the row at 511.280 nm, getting 2.07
